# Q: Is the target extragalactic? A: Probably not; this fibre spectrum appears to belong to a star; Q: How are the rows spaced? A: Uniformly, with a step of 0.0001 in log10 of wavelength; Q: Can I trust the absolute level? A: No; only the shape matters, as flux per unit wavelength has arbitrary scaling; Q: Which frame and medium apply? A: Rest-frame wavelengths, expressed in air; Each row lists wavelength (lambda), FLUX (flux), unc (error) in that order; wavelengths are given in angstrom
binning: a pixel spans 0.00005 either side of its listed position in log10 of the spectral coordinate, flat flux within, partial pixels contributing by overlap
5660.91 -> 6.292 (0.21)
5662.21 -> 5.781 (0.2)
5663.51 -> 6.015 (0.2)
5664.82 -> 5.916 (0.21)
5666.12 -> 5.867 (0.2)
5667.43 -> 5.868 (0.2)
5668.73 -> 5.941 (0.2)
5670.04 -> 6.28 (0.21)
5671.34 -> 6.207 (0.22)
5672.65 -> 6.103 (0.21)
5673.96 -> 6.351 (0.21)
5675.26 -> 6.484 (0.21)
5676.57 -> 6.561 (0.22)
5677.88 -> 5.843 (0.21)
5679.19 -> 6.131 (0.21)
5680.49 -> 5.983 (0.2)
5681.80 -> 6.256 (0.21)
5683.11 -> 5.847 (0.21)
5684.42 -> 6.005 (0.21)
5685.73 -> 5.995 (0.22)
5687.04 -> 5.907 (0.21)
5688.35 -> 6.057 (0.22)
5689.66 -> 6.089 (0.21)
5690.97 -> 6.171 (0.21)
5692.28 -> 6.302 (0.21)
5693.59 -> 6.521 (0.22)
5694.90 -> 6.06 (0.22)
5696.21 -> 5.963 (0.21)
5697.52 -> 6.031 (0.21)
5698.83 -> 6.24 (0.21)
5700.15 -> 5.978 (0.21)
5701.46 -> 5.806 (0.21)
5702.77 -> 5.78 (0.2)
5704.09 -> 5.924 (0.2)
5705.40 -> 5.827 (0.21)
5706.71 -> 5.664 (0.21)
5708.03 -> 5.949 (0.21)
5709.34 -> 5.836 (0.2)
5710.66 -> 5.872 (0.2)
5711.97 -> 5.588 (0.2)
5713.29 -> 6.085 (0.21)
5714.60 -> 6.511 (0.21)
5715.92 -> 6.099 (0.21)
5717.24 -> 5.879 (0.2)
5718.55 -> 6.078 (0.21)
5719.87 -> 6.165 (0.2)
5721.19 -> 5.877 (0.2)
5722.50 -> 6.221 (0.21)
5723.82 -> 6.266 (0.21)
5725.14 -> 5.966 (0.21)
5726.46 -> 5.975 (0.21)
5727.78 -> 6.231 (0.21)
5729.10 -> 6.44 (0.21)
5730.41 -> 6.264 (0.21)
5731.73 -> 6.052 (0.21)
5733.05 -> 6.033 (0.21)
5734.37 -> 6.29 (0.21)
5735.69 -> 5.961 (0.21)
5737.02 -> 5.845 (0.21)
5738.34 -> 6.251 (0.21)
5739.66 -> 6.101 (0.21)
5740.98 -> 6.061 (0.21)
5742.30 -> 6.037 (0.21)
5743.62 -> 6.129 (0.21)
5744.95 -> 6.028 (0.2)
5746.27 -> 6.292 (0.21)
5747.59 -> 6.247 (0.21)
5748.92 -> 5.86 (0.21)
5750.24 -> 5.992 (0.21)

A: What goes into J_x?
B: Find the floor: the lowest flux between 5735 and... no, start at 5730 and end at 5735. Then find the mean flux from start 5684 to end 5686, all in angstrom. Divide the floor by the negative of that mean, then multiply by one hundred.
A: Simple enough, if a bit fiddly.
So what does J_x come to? -101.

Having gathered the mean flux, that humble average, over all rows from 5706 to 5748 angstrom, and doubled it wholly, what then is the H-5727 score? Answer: 12.1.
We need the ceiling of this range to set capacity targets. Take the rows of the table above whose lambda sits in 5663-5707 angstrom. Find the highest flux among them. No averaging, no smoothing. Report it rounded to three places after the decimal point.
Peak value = 6.561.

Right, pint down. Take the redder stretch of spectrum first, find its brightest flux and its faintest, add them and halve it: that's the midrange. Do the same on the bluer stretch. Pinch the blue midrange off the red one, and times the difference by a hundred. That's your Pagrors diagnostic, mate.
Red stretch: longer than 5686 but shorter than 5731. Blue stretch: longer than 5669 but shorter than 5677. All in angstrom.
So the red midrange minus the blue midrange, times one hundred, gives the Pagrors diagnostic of -28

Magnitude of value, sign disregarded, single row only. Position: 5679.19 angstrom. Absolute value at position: 6.13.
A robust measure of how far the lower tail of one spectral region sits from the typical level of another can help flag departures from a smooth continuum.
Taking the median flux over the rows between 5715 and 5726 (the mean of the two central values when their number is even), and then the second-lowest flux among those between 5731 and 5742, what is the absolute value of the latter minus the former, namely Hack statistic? 0.13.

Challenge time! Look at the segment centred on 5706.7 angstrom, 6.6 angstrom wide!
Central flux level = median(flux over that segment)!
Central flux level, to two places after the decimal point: 5.84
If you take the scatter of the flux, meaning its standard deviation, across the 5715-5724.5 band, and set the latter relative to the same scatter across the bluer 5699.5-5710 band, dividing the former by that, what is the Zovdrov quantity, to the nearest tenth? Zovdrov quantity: 1.5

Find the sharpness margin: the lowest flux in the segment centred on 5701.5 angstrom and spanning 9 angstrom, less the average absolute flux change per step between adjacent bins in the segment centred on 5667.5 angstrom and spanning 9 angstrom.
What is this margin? 5.67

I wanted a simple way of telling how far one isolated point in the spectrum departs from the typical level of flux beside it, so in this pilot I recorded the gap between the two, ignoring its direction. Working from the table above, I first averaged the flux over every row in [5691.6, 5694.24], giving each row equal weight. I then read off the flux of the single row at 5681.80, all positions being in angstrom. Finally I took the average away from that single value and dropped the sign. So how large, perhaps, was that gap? 0.16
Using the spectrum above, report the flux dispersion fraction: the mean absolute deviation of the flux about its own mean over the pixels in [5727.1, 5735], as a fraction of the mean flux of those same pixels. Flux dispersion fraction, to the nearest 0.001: 0.019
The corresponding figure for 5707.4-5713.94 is 0.021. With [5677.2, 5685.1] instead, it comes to 0.020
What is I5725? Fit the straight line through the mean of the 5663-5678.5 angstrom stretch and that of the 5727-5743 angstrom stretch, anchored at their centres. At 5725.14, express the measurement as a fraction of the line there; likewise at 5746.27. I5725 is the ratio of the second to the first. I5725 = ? 1.05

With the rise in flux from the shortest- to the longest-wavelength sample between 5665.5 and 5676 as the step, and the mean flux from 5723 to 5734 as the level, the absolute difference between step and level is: 5.54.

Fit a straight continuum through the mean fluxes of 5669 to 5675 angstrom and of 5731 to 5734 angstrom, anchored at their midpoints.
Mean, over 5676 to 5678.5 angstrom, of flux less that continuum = -0.02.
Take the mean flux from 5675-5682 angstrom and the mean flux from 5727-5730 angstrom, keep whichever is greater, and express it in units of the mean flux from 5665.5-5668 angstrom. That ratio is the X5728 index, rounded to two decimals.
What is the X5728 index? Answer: 1.08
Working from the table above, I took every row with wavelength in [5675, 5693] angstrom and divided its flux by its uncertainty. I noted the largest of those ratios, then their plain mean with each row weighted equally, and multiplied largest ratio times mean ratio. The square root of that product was 29.9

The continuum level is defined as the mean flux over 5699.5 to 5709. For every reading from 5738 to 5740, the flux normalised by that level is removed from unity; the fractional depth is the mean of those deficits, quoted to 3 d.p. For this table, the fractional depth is -0.056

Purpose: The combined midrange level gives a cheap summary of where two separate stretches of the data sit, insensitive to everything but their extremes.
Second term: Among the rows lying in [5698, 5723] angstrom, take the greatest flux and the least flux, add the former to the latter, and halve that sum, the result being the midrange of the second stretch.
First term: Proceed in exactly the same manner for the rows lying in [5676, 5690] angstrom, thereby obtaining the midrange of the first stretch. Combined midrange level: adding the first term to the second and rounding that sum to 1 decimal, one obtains 12.3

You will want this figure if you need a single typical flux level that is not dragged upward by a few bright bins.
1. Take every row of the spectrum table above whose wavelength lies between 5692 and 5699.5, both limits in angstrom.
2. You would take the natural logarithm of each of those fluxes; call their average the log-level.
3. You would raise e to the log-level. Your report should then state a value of 6.18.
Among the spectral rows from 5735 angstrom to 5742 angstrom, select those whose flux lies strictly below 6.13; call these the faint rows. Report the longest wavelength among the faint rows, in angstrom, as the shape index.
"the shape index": 5740.98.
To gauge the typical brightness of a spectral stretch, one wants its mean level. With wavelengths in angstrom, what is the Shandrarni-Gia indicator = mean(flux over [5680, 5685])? 6.02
